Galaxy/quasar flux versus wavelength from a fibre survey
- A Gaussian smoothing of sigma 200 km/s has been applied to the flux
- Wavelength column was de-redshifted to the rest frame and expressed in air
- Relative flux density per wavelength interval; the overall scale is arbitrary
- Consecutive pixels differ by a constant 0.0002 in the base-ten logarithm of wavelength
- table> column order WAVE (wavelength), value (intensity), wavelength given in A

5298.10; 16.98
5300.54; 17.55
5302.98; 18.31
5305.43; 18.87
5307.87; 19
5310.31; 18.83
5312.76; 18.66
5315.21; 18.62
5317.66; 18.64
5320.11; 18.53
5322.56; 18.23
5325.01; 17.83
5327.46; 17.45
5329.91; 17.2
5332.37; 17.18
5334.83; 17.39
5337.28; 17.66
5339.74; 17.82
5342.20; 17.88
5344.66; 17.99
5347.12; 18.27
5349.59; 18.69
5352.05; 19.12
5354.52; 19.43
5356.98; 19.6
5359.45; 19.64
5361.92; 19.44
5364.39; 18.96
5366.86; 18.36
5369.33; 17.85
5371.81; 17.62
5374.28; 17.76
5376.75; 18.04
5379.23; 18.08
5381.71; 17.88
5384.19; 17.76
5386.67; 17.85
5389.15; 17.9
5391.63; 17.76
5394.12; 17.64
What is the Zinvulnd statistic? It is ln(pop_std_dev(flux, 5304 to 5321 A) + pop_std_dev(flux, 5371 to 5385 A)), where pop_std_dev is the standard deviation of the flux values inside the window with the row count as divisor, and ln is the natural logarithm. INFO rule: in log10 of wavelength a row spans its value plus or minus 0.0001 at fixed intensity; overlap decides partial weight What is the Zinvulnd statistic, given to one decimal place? -1.1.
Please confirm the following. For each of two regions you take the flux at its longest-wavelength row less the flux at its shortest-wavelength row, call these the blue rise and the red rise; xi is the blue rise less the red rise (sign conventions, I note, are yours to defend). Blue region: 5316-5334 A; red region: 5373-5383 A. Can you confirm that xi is -1.6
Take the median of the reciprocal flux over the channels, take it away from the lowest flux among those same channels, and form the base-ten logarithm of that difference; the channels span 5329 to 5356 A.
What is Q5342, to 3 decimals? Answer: 1.234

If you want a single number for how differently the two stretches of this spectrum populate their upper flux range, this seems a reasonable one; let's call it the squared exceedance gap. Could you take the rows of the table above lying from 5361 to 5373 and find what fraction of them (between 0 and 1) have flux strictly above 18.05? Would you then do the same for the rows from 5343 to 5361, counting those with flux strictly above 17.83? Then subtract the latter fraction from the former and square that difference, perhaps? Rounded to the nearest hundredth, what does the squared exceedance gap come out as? 0.16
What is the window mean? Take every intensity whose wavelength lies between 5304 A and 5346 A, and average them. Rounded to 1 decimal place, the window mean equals 18.1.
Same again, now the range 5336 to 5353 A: 18.2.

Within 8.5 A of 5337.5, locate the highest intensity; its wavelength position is 5344.66 A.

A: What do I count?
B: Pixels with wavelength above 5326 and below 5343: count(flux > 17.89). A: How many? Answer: 0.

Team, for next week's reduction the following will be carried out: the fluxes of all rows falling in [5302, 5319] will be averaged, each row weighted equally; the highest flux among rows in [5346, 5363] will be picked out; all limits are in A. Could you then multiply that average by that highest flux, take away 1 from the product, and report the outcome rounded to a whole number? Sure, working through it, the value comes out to 366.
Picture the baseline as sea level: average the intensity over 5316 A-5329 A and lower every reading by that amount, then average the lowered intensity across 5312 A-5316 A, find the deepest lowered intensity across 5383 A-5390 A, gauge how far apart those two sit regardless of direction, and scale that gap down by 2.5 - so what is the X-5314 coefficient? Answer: 0.35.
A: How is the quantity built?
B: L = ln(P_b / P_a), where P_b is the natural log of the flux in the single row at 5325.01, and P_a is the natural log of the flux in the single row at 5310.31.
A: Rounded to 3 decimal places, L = -0.019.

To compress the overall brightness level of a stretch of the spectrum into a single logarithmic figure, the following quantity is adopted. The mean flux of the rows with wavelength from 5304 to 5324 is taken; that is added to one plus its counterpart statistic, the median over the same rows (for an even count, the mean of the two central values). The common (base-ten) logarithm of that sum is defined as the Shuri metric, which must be 1.58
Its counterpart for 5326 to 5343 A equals 1.56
